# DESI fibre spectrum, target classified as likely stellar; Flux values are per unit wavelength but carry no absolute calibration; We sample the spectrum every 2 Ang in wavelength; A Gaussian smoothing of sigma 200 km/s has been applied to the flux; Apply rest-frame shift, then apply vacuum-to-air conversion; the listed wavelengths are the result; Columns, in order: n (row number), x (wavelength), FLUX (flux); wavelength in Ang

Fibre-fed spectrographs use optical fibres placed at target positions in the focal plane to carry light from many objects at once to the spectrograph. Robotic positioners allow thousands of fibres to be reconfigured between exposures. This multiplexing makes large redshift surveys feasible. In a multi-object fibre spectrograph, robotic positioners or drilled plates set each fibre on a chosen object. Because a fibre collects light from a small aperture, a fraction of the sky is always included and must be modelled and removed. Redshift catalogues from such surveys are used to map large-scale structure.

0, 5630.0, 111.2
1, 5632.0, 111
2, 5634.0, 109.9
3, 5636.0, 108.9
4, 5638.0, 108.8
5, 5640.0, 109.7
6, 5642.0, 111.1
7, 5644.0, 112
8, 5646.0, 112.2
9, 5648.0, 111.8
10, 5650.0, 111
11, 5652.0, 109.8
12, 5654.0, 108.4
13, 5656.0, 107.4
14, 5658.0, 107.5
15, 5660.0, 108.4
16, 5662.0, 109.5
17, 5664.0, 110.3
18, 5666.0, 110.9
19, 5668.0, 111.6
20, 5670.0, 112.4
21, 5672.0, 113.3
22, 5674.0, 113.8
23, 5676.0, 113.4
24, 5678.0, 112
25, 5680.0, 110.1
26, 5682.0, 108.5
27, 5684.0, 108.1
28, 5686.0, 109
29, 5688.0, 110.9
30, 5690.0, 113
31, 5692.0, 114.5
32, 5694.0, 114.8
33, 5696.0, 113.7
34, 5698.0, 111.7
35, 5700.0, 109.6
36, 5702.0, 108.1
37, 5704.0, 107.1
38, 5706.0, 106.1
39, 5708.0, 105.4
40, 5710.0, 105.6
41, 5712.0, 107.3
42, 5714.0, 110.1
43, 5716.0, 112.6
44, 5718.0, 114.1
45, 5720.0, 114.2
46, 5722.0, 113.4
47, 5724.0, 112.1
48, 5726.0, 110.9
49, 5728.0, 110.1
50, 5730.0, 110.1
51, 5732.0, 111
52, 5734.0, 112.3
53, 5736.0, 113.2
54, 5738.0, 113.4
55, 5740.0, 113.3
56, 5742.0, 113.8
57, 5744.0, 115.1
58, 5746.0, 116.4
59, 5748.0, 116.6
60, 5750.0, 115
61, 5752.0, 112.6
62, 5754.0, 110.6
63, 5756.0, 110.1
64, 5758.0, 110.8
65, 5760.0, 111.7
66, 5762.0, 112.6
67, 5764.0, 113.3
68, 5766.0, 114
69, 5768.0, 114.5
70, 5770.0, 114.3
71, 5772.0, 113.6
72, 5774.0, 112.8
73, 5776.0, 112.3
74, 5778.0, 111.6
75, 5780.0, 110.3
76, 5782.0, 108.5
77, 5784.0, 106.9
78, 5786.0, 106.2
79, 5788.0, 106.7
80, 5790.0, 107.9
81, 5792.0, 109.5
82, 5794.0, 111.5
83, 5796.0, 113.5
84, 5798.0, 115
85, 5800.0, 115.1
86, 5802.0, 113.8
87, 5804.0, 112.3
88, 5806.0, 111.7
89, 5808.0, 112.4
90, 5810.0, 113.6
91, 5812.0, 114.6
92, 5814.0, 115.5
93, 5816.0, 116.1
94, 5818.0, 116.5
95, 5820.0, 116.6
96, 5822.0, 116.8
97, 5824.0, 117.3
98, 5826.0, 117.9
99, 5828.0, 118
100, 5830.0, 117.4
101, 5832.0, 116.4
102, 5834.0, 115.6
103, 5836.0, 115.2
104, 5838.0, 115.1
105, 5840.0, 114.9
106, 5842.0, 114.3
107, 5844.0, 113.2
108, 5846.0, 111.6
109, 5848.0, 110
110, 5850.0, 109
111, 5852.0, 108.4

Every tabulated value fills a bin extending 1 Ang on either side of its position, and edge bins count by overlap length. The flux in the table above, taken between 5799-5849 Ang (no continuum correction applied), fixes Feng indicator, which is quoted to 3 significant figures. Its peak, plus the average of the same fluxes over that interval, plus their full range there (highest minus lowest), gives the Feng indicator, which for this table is 241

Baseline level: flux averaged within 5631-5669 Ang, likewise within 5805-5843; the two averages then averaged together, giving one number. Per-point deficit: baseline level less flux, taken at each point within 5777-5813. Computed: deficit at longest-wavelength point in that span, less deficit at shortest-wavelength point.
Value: -3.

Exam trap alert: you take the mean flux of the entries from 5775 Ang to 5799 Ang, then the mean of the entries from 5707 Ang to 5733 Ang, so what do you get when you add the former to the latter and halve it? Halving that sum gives 110.3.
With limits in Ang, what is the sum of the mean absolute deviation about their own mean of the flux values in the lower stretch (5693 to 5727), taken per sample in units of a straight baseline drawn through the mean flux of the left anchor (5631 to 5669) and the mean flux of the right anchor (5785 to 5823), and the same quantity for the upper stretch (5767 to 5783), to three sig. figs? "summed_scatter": 0.0395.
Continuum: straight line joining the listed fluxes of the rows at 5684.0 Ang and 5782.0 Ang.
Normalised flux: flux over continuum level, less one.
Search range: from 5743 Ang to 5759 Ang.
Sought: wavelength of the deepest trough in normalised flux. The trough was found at 5756.0 Ang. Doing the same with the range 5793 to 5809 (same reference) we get 5794.0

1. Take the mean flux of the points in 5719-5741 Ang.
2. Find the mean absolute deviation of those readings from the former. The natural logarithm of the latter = 0.20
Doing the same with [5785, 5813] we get 0.87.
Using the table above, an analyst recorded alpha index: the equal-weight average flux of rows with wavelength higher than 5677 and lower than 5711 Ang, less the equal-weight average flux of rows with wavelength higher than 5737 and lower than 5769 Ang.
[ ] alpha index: -3.5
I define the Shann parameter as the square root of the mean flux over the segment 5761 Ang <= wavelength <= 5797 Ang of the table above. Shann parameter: 10.5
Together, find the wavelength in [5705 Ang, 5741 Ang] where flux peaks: 5720.0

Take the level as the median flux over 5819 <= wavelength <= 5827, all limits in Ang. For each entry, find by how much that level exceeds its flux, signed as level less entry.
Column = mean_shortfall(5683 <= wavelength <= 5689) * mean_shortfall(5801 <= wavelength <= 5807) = 34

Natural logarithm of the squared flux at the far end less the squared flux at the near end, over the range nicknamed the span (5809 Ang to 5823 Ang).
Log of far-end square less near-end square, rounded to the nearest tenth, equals 6.6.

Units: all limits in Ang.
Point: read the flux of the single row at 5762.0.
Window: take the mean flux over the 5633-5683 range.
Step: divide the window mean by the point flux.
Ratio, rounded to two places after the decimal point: 0.98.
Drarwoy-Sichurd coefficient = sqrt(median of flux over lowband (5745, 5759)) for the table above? 10.6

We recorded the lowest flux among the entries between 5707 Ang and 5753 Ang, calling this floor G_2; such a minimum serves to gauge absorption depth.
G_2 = 105.4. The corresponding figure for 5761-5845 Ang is 106.2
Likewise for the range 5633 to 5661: 107.4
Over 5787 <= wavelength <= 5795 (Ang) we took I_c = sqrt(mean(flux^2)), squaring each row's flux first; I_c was 109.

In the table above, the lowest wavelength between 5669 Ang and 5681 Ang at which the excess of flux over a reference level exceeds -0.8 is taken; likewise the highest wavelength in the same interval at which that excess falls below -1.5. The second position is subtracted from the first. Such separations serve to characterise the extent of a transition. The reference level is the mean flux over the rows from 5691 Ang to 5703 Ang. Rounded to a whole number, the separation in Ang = -10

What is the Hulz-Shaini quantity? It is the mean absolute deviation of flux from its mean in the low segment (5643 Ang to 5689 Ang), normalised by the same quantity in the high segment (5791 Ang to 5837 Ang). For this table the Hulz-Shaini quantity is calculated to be 0.90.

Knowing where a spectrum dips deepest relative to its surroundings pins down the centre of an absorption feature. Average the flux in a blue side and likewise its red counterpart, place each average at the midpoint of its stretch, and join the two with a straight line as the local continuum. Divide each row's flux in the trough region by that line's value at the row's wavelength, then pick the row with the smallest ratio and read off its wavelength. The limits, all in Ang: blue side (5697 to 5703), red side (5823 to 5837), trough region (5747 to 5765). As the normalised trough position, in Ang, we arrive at 5756.0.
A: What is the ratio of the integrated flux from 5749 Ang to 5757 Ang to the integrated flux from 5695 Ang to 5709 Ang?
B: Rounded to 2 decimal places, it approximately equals 0.59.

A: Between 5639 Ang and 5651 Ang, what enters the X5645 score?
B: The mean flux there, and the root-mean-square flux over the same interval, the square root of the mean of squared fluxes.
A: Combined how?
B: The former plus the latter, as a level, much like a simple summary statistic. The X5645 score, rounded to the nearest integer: 223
